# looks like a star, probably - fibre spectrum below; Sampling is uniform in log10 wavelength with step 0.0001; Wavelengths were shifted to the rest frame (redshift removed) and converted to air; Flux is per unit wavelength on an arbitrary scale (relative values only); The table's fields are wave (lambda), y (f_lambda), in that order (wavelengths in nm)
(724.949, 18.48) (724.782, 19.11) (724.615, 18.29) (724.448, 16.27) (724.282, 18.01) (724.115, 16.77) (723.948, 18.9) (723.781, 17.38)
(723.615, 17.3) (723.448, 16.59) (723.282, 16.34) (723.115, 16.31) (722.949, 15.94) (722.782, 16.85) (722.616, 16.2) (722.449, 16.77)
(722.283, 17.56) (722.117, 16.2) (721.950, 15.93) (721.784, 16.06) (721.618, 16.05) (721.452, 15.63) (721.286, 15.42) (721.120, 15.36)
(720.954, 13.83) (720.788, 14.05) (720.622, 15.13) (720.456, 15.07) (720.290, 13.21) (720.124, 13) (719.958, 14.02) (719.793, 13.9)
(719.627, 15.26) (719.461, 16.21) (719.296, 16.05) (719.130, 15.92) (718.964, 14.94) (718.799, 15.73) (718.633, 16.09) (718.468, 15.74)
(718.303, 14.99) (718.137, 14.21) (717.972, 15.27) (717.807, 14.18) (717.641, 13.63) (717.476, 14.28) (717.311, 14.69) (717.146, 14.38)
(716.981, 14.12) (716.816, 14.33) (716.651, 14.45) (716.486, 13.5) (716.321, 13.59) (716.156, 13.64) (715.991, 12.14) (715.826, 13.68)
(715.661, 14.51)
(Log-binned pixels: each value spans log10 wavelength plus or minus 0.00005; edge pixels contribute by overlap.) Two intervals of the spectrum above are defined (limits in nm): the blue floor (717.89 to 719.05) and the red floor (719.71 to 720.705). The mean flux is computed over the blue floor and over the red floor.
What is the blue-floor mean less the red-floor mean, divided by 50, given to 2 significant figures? 0.025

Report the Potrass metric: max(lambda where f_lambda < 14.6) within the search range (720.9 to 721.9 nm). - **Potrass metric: 720.954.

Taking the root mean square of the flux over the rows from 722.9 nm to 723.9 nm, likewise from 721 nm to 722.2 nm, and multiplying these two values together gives 263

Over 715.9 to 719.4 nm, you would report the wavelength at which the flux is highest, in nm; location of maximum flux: 718.633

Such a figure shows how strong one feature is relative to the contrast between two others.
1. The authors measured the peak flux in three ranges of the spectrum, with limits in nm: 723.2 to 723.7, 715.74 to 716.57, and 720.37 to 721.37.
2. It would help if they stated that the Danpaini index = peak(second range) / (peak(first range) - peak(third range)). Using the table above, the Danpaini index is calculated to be 7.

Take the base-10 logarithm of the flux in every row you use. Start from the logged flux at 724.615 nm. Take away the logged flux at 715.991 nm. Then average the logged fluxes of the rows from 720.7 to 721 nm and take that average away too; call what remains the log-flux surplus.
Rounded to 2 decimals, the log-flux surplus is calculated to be -0.97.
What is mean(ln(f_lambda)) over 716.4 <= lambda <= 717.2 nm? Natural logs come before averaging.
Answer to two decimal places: 2.65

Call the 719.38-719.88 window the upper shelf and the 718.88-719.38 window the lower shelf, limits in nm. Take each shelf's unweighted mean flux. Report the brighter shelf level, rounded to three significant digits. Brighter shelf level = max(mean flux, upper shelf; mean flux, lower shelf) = 15.6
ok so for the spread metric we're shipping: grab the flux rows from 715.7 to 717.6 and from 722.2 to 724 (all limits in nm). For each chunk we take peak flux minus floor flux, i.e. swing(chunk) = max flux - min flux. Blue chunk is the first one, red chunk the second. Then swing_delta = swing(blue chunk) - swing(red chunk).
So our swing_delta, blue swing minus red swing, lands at -0.41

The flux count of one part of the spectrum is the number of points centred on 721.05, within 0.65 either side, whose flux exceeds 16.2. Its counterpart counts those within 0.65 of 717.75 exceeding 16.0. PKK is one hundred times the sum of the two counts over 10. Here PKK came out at 0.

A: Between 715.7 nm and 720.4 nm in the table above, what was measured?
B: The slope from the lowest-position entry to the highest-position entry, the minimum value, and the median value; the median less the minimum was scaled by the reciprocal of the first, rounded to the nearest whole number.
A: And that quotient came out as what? -21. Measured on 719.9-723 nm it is 4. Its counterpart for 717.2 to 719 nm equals 9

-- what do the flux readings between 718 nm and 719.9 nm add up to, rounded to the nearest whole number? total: 169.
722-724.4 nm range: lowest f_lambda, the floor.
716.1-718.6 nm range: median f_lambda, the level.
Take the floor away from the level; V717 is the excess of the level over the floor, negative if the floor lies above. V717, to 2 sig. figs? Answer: -1.7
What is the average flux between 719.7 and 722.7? 15.2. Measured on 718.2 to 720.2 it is 15.2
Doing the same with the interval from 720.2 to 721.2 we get 14.4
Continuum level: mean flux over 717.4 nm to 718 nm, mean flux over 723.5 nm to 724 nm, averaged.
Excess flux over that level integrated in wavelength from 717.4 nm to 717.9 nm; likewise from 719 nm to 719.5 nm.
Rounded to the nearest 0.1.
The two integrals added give -1.0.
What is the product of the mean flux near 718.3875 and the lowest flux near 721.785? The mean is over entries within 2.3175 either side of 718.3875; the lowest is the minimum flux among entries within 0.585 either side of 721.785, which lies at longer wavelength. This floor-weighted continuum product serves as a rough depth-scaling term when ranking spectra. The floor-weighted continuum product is 226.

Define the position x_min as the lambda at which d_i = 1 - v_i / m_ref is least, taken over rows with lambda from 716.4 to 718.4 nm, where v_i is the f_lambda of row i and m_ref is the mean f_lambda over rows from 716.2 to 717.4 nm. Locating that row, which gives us 717.972 nm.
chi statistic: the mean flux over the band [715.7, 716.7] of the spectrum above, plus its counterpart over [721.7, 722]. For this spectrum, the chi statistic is 29.5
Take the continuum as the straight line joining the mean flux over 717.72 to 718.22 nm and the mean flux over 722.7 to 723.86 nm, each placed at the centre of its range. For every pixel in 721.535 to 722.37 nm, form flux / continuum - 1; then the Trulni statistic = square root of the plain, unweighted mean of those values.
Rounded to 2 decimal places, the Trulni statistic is 0.12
